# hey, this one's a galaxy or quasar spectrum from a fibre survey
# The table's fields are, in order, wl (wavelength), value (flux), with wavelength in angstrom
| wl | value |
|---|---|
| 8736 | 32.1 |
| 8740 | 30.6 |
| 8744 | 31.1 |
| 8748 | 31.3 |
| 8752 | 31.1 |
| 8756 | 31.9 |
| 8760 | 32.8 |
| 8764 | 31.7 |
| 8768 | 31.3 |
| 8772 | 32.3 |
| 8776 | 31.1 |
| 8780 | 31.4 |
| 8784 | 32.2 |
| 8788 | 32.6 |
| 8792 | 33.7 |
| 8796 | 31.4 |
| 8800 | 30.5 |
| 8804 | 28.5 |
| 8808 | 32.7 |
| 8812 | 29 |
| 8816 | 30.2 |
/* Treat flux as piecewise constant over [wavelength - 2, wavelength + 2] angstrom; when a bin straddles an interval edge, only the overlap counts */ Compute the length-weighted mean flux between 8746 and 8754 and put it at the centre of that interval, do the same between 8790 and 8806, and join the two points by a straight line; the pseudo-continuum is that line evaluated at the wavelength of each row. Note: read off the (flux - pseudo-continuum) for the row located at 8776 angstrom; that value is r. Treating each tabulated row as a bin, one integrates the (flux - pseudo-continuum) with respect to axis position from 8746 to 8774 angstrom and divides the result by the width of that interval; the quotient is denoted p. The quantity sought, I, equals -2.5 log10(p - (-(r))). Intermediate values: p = 0.61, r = 0.0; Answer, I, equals 0.5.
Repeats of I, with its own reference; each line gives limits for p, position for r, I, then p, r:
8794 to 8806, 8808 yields 0.2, -0.88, 1.7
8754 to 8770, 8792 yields -1.3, 0.77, 2.7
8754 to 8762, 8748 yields -0.3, 1.18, 0.1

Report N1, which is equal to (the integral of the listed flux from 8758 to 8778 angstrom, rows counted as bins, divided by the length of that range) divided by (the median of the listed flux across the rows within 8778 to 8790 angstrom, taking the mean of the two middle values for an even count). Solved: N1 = 0.99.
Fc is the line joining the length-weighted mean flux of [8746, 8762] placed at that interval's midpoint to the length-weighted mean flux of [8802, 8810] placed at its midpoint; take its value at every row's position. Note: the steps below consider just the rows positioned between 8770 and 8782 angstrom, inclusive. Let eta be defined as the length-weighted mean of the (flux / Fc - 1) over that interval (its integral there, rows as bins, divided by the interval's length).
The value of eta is 0.01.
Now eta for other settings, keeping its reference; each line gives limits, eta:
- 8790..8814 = 0.01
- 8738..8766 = -0.01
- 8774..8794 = 0.04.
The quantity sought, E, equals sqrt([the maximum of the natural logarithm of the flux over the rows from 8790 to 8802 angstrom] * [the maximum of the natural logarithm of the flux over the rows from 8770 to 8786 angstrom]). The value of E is 3.496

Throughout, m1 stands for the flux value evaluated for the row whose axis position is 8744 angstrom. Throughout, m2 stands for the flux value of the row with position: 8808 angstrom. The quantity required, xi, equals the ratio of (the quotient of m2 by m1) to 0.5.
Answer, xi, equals 2.10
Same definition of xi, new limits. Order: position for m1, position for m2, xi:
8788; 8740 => 1.88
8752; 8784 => 2.07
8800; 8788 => 2.14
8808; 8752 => 1.90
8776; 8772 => 2.08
